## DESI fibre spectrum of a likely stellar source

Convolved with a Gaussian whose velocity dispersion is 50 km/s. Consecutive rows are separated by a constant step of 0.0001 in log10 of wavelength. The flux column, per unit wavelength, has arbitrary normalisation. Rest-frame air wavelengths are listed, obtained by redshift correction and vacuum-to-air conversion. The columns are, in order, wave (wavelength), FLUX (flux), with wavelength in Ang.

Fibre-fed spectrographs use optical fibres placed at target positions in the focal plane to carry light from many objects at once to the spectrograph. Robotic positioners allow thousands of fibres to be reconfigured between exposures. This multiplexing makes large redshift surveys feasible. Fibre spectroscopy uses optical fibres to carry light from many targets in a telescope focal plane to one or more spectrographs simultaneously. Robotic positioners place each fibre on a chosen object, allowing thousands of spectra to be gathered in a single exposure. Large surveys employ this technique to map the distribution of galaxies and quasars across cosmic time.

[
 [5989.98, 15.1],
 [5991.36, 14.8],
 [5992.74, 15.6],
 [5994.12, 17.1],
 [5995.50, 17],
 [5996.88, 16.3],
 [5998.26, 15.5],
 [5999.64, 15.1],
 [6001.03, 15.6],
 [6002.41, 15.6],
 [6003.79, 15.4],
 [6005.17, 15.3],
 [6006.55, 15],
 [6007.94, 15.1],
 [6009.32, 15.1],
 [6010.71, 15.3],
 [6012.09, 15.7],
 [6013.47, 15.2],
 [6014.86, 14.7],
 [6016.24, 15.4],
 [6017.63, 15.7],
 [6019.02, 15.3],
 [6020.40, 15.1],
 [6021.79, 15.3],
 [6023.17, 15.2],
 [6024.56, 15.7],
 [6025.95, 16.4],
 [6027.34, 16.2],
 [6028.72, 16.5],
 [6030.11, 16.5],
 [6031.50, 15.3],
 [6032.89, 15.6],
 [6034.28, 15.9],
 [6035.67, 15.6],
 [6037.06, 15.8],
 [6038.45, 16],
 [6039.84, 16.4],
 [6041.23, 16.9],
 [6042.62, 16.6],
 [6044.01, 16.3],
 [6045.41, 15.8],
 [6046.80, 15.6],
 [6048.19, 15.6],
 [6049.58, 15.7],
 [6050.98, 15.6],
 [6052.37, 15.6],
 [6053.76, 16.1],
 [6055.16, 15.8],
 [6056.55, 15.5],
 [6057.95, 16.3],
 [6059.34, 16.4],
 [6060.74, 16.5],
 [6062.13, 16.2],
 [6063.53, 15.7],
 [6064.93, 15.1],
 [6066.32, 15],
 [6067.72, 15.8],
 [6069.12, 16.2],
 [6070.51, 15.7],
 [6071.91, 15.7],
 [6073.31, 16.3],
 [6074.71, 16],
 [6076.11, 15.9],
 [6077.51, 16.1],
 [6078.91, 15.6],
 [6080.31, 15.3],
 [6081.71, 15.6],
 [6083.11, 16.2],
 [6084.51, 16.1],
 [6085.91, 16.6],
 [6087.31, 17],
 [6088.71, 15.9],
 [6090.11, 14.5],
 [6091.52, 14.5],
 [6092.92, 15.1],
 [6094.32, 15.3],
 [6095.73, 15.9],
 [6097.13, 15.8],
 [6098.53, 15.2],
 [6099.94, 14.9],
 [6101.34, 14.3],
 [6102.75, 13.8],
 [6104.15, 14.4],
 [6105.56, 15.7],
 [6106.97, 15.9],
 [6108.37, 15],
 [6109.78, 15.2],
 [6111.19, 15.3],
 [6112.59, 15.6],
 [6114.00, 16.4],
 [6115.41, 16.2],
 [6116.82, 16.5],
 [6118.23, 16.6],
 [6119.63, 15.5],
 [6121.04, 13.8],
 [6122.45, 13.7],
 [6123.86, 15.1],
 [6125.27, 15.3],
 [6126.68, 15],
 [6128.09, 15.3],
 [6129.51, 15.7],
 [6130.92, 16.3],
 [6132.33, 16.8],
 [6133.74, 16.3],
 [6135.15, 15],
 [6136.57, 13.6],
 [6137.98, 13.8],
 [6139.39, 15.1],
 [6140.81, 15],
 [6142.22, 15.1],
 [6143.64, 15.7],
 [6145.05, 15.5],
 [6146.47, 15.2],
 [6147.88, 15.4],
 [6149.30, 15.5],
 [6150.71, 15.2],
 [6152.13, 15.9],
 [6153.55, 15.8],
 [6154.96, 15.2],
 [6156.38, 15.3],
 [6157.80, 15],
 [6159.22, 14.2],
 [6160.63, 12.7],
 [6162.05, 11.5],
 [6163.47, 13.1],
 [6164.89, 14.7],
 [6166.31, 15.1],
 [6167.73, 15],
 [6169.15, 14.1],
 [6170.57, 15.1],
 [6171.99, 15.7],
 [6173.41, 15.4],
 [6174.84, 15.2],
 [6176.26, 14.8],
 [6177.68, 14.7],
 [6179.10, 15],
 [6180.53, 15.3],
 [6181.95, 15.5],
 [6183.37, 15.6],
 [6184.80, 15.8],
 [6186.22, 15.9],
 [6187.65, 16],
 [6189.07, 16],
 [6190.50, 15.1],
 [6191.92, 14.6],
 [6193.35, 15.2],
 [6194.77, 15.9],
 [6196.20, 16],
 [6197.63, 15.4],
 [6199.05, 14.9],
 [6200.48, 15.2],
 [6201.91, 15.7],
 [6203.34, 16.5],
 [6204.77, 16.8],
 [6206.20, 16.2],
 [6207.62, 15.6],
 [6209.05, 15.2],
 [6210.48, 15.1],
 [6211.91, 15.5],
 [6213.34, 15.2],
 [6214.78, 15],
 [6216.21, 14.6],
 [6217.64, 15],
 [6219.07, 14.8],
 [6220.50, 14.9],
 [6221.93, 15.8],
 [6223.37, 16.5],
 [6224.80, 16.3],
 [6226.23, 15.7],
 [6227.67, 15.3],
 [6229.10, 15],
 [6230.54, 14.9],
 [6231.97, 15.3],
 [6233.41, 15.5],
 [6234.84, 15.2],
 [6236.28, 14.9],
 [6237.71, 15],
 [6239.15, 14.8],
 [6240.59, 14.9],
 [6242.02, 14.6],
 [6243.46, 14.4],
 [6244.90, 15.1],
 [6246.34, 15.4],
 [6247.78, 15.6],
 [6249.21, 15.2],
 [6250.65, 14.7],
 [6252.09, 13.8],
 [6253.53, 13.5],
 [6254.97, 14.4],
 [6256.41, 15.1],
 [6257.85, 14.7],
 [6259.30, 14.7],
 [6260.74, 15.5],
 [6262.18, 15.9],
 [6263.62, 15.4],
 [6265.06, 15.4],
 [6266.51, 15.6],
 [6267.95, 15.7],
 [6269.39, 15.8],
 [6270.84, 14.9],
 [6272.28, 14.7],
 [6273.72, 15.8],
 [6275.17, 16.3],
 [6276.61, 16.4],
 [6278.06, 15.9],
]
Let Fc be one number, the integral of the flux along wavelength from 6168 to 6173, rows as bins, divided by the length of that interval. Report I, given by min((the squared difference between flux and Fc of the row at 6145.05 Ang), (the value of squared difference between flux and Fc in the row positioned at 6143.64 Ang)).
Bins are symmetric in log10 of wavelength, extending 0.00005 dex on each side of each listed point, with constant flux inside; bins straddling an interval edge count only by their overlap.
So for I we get 0.24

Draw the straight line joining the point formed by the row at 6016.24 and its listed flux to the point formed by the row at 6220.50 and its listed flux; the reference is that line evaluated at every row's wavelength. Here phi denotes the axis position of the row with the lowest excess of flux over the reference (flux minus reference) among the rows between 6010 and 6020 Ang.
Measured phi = 6014.86 Ang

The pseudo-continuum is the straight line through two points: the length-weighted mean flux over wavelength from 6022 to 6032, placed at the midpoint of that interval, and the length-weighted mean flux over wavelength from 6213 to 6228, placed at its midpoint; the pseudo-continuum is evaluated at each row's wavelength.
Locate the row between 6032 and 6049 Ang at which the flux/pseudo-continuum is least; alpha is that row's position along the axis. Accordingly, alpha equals 6032.89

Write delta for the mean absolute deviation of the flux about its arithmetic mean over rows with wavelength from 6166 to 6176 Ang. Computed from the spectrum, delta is 0.31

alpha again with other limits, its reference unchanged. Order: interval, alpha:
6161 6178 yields 6162.05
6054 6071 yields 6066.32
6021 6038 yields 6023.17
